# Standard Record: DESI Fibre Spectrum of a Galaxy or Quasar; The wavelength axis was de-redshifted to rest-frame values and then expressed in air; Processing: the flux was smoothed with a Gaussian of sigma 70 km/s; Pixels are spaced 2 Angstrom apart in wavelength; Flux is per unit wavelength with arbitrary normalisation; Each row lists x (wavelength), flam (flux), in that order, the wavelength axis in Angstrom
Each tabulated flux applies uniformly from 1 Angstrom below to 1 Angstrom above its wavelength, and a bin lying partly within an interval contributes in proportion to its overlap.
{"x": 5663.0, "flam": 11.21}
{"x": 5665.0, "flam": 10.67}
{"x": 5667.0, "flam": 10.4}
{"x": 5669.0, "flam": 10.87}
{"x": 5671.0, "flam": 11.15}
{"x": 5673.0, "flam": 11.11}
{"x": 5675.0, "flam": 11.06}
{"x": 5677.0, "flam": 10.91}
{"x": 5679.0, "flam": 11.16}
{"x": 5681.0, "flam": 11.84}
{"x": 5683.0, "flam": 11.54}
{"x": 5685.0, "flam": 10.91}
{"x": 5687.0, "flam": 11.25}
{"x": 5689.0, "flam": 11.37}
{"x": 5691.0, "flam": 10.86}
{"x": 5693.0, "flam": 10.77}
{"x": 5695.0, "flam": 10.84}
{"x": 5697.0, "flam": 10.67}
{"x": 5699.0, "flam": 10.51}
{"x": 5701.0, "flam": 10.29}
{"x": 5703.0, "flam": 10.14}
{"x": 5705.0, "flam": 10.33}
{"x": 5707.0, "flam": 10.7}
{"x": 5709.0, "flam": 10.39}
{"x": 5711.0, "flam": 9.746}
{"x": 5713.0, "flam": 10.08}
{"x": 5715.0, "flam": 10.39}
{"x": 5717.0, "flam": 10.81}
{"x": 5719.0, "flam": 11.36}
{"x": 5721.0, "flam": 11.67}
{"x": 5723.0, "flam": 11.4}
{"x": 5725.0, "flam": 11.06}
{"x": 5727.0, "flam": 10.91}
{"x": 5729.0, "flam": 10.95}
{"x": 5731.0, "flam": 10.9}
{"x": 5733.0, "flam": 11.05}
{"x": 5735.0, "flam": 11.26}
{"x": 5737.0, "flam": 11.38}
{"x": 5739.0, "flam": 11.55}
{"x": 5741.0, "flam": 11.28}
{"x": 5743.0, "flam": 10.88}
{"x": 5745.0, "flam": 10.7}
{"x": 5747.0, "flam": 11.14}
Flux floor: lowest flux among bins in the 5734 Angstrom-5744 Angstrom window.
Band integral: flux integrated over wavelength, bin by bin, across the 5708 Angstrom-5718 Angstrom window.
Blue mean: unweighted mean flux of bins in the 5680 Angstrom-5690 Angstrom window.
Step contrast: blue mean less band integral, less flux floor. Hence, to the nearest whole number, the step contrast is -102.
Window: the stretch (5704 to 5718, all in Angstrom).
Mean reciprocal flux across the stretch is 0.097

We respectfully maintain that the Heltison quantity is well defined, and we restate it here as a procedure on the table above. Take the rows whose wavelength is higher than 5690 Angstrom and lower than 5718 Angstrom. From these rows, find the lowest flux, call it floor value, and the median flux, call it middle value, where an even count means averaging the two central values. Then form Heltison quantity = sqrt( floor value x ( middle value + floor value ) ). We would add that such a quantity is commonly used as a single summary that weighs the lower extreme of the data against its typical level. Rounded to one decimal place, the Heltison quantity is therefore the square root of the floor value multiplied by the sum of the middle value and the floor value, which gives 14.0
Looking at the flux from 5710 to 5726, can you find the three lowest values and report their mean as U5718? 10.1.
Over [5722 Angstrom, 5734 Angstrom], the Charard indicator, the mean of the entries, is 11.0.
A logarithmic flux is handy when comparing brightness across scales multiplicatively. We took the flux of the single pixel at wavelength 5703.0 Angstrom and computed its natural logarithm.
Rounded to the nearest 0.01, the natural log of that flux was 2.32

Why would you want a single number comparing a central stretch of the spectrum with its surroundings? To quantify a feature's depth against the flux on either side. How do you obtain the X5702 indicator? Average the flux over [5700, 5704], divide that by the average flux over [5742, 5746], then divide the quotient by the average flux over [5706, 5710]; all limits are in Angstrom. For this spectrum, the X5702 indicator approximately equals 0.090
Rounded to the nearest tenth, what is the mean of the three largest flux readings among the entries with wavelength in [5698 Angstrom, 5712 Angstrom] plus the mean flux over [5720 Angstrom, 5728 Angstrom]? 21.8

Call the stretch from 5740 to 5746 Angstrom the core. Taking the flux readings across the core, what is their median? 10.9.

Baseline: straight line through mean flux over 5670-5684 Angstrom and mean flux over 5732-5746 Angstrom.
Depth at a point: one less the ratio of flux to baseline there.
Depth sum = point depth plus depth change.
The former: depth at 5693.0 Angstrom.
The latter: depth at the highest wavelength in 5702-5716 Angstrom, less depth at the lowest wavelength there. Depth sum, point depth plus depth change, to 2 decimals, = 0.02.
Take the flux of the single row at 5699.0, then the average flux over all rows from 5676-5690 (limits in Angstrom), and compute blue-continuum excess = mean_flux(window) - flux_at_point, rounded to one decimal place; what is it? 0.8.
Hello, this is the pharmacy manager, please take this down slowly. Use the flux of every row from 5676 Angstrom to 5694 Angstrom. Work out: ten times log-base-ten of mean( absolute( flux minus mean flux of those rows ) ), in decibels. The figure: -5.4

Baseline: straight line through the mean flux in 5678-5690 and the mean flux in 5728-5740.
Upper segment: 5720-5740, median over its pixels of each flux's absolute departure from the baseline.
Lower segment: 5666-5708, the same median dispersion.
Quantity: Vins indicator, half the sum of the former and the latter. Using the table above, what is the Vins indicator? 0.349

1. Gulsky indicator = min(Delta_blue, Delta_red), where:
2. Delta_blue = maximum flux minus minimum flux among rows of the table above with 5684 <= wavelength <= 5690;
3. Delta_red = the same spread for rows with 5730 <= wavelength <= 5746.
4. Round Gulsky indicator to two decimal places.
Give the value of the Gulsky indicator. 0.46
